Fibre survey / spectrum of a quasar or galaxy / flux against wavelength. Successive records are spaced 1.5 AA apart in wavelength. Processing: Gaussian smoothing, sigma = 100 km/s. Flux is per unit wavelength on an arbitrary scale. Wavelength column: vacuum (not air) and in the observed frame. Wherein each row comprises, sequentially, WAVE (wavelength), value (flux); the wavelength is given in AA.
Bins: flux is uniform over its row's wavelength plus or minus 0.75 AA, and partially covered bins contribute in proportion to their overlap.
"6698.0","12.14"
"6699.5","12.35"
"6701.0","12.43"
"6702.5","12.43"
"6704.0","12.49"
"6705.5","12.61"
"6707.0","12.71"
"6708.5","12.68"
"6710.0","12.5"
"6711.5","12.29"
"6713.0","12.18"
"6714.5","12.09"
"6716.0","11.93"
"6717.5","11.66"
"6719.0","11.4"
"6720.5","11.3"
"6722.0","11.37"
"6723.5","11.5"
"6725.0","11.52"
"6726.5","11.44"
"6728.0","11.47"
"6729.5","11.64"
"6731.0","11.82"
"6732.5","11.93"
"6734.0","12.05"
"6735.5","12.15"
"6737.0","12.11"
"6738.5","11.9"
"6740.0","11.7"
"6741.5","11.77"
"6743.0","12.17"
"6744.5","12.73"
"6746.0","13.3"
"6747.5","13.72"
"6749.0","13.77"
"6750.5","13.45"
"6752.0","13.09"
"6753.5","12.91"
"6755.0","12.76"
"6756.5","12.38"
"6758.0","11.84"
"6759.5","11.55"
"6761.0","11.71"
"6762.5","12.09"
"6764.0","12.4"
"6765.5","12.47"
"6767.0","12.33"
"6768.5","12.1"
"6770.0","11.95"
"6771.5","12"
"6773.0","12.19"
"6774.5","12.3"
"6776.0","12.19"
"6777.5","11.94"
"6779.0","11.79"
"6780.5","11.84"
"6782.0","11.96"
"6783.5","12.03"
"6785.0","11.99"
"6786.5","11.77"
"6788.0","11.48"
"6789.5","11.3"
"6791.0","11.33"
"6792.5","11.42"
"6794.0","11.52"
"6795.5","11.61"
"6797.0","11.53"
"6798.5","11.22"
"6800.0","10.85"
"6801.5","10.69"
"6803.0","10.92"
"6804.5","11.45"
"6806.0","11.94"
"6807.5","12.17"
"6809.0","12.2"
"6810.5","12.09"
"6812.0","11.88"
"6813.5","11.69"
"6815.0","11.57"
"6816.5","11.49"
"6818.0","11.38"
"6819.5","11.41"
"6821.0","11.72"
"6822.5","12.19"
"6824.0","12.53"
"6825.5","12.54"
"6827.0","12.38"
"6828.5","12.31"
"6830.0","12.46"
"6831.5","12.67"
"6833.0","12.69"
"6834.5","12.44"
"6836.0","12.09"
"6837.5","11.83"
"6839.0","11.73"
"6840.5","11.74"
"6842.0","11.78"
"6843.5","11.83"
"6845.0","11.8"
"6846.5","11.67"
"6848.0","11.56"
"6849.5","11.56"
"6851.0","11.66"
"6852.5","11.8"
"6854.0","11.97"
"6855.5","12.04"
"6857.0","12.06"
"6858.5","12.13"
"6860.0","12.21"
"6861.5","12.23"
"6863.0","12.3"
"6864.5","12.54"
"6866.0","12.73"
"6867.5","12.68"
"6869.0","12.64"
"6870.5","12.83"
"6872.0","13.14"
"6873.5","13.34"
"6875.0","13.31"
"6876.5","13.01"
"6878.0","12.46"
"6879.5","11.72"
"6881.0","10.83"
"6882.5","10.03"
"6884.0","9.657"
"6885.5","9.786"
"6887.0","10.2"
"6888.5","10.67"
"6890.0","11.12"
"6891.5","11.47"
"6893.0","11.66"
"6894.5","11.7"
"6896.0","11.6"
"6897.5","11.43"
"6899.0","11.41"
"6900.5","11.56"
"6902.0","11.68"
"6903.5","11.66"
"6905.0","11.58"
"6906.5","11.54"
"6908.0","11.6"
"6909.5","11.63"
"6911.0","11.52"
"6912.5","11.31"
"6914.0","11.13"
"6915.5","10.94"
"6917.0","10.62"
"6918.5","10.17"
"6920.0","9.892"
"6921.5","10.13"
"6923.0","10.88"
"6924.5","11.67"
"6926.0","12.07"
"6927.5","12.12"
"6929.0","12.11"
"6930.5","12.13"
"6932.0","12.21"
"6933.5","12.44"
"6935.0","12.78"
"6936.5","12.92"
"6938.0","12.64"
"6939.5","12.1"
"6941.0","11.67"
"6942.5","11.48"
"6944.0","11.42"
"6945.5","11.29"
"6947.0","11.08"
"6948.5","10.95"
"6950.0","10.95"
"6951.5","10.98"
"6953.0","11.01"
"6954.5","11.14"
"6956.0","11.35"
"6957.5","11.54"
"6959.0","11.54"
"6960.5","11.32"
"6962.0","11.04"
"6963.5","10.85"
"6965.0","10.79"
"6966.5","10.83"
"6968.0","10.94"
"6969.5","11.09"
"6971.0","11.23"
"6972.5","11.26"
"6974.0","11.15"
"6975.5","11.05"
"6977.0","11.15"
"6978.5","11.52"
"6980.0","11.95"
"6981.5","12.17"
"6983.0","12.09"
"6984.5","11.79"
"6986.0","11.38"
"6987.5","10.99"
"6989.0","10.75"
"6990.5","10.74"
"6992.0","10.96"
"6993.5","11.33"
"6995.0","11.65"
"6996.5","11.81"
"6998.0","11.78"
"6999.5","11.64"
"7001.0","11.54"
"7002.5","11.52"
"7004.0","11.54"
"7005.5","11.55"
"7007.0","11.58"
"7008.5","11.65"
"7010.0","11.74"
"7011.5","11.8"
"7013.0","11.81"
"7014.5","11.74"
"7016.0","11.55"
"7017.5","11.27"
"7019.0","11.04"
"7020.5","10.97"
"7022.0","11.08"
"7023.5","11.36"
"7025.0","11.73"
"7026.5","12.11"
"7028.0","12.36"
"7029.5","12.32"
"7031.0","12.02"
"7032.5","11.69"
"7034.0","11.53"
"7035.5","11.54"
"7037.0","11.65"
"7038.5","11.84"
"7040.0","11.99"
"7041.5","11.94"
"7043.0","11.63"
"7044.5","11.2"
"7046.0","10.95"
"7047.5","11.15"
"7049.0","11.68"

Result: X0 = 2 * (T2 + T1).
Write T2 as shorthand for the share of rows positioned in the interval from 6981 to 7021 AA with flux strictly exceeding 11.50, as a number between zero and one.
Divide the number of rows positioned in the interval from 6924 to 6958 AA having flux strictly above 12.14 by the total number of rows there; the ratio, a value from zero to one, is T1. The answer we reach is 1.77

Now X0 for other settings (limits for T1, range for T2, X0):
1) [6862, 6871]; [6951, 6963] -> 2.50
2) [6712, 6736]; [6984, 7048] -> 1.60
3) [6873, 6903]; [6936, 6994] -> 0.96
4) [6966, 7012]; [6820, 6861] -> 2.06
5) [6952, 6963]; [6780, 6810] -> 1.10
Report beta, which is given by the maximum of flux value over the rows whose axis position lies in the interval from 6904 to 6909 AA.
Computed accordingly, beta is 11.6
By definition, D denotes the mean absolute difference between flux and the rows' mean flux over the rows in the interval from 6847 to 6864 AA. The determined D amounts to 0.226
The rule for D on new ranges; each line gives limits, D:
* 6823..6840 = 0.250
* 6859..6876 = 0.316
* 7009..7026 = 0.290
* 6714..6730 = 0.186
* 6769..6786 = 0.117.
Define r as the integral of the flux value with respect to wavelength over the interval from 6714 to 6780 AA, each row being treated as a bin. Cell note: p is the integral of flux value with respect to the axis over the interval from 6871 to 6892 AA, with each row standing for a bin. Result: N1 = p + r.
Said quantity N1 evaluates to 1042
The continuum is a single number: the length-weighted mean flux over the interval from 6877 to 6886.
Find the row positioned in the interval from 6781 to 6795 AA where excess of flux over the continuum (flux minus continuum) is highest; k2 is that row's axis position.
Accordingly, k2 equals 6783.5 AA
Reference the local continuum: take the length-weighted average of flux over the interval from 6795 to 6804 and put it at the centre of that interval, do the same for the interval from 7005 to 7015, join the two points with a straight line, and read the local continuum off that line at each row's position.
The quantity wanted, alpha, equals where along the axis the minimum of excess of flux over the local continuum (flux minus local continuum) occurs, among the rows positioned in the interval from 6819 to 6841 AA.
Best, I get 6819.5 AA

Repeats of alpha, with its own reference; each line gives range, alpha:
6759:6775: 6759.5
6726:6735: 6726.5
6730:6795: 6789.5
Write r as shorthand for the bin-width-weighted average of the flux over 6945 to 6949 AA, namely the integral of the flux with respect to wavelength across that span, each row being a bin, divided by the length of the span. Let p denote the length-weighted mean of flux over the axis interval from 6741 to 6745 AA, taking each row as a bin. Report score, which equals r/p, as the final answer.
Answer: 0.91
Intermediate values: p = 12.2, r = 11.1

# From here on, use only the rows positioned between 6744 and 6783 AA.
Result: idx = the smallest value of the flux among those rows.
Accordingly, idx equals 11.55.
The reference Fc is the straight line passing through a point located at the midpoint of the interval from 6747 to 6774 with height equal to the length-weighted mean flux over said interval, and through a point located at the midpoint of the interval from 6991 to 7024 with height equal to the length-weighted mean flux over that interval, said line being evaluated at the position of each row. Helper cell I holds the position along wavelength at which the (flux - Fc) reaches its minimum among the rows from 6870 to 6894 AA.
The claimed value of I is 6884.0 AA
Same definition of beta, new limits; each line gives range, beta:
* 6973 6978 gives 11.15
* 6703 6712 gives 12.71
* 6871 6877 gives 13.34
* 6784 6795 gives 11.99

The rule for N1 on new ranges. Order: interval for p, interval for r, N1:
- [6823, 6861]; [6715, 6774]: 1175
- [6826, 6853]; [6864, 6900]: 747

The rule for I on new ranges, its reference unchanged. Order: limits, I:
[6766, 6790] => 6789.5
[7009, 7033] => 7020.5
